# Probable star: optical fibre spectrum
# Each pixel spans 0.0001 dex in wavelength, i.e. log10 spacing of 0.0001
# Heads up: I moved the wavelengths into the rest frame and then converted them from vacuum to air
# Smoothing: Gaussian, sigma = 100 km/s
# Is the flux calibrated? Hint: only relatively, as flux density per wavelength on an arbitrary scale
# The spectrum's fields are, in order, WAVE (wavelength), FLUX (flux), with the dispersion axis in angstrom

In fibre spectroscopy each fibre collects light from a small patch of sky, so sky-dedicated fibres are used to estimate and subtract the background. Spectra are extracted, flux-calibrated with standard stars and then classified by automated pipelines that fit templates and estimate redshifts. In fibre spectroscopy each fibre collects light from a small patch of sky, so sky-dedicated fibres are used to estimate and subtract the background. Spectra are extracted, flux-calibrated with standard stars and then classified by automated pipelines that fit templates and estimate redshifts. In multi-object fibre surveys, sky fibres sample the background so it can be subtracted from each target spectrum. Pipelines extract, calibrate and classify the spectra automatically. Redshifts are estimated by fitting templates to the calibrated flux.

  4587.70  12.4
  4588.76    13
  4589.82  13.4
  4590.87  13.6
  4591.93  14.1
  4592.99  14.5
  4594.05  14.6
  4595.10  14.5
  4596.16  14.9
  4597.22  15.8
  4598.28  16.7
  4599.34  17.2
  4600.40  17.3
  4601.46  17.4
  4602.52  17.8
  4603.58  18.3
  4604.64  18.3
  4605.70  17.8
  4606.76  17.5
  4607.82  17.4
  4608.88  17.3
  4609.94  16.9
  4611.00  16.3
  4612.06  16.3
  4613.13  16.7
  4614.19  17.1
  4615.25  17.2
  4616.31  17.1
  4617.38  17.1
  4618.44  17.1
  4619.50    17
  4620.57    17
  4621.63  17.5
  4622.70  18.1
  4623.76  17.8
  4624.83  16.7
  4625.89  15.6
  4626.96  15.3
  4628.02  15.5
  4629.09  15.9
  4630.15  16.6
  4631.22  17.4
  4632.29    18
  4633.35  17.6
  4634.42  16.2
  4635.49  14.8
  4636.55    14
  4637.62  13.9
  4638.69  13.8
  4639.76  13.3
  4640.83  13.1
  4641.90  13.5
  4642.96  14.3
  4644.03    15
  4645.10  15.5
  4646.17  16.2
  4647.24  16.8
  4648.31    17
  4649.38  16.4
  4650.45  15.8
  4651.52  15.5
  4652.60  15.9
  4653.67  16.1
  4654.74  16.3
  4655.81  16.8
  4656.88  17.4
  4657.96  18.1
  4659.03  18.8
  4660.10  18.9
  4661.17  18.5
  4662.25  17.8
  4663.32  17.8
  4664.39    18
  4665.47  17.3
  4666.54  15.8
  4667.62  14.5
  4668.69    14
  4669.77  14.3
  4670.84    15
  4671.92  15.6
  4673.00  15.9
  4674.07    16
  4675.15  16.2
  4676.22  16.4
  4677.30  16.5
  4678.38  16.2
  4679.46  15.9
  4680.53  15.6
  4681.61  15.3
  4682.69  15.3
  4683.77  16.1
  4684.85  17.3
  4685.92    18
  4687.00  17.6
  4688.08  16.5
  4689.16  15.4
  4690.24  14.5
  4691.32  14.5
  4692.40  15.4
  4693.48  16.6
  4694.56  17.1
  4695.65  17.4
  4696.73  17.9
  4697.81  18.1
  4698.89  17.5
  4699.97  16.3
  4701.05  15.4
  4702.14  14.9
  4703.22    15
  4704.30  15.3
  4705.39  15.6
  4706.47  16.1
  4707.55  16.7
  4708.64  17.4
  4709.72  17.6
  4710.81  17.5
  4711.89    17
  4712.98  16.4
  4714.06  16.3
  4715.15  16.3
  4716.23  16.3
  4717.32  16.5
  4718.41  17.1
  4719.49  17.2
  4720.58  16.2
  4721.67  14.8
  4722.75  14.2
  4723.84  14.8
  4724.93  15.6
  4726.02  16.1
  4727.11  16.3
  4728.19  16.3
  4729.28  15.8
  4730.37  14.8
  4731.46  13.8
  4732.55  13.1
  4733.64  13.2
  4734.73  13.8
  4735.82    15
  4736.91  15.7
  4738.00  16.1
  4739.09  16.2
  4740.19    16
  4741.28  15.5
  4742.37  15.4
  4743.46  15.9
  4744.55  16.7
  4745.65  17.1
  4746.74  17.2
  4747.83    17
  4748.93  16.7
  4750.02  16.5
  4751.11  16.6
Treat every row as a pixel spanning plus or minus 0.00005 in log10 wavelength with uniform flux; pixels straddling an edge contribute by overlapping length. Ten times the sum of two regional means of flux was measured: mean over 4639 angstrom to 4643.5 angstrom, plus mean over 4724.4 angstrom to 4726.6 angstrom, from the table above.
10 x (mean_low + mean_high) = 294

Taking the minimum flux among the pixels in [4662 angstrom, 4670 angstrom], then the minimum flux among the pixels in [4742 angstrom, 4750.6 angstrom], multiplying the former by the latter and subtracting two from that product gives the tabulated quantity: 214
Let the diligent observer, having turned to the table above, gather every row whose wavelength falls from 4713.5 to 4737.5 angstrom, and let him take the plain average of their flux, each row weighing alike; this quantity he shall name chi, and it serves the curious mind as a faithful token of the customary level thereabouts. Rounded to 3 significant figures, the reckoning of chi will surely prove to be 15.4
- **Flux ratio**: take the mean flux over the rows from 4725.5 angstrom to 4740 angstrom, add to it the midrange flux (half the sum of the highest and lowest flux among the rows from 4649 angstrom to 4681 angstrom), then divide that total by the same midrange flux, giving 1.92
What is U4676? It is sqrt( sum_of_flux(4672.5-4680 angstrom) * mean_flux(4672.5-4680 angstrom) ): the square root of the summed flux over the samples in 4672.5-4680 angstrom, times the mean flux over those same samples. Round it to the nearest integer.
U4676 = 43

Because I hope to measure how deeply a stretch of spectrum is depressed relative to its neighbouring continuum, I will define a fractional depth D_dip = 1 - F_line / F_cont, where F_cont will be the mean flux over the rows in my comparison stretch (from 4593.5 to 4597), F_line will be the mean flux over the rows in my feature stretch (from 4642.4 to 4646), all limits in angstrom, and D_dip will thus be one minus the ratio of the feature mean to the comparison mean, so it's -0.02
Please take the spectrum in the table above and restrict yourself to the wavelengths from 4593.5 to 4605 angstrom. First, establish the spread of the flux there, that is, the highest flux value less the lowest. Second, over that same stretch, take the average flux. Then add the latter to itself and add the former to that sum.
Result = 37.0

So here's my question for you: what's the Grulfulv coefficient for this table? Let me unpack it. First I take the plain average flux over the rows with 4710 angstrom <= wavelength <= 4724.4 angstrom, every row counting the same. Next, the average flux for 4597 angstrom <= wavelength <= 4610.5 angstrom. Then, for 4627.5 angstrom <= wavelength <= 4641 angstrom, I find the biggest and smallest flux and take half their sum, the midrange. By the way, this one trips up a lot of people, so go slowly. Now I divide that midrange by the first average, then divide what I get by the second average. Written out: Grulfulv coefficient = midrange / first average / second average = 0.055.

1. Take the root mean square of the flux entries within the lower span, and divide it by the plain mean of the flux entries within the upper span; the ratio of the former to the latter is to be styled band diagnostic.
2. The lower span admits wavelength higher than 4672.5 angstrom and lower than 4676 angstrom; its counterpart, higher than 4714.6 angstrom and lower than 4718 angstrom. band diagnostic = 0.980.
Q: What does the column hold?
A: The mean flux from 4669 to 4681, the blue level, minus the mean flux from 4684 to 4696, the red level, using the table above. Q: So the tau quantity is -0.6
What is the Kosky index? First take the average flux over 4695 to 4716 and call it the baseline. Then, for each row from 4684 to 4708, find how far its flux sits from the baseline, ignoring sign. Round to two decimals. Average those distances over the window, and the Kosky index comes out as 1.02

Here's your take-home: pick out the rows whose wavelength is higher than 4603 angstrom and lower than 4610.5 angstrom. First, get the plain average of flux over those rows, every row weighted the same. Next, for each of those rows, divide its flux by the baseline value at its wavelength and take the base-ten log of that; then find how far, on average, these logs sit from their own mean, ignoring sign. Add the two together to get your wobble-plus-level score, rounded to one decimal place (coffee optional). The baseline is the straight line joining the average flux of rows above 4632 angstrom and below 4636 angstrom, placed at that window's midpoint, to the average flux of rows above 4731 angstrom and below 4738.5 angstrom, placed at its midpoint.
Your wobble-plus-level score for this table 17.7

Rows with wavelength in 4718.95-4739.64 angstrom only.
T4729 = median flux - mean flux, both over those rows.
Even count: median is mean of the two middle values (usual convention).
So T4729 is 0.4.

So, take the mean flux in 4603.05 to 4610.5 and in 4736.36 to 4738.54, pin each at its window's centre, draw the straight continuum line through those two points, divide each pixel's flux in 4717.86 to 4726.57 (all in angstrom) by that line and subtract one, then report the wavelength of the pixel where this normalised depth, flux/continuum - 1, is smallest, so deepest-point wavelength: 4722.75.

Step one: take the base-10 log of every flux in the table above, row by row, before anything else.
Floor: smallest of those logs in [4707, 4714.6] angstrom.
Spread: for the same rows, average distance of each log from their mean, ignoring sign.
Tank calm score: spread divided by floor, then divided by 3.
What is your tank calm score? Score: 0.0031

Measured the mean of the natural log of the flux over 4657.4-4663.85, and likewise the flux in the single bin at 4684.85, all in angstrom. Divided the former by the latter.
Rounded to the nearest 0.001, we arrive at 0.168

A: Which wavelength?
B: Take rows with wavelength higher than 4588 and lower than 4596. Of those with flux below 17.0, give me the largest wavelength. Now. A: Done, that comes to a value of 4595.10 angstrom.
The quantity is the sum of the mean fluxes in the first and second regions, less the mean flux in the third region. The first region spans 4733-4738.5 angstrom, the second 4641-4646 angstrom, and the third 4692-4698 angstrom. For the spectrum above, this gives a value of 12.3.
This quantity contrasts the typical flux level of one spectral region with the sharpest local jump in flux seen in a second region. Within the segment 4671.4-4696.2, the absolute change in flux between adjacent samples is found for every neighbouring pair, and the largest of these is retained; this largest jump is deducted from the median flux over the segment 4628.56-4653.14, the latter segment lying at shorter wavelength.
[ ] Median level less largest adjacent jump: 14.6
